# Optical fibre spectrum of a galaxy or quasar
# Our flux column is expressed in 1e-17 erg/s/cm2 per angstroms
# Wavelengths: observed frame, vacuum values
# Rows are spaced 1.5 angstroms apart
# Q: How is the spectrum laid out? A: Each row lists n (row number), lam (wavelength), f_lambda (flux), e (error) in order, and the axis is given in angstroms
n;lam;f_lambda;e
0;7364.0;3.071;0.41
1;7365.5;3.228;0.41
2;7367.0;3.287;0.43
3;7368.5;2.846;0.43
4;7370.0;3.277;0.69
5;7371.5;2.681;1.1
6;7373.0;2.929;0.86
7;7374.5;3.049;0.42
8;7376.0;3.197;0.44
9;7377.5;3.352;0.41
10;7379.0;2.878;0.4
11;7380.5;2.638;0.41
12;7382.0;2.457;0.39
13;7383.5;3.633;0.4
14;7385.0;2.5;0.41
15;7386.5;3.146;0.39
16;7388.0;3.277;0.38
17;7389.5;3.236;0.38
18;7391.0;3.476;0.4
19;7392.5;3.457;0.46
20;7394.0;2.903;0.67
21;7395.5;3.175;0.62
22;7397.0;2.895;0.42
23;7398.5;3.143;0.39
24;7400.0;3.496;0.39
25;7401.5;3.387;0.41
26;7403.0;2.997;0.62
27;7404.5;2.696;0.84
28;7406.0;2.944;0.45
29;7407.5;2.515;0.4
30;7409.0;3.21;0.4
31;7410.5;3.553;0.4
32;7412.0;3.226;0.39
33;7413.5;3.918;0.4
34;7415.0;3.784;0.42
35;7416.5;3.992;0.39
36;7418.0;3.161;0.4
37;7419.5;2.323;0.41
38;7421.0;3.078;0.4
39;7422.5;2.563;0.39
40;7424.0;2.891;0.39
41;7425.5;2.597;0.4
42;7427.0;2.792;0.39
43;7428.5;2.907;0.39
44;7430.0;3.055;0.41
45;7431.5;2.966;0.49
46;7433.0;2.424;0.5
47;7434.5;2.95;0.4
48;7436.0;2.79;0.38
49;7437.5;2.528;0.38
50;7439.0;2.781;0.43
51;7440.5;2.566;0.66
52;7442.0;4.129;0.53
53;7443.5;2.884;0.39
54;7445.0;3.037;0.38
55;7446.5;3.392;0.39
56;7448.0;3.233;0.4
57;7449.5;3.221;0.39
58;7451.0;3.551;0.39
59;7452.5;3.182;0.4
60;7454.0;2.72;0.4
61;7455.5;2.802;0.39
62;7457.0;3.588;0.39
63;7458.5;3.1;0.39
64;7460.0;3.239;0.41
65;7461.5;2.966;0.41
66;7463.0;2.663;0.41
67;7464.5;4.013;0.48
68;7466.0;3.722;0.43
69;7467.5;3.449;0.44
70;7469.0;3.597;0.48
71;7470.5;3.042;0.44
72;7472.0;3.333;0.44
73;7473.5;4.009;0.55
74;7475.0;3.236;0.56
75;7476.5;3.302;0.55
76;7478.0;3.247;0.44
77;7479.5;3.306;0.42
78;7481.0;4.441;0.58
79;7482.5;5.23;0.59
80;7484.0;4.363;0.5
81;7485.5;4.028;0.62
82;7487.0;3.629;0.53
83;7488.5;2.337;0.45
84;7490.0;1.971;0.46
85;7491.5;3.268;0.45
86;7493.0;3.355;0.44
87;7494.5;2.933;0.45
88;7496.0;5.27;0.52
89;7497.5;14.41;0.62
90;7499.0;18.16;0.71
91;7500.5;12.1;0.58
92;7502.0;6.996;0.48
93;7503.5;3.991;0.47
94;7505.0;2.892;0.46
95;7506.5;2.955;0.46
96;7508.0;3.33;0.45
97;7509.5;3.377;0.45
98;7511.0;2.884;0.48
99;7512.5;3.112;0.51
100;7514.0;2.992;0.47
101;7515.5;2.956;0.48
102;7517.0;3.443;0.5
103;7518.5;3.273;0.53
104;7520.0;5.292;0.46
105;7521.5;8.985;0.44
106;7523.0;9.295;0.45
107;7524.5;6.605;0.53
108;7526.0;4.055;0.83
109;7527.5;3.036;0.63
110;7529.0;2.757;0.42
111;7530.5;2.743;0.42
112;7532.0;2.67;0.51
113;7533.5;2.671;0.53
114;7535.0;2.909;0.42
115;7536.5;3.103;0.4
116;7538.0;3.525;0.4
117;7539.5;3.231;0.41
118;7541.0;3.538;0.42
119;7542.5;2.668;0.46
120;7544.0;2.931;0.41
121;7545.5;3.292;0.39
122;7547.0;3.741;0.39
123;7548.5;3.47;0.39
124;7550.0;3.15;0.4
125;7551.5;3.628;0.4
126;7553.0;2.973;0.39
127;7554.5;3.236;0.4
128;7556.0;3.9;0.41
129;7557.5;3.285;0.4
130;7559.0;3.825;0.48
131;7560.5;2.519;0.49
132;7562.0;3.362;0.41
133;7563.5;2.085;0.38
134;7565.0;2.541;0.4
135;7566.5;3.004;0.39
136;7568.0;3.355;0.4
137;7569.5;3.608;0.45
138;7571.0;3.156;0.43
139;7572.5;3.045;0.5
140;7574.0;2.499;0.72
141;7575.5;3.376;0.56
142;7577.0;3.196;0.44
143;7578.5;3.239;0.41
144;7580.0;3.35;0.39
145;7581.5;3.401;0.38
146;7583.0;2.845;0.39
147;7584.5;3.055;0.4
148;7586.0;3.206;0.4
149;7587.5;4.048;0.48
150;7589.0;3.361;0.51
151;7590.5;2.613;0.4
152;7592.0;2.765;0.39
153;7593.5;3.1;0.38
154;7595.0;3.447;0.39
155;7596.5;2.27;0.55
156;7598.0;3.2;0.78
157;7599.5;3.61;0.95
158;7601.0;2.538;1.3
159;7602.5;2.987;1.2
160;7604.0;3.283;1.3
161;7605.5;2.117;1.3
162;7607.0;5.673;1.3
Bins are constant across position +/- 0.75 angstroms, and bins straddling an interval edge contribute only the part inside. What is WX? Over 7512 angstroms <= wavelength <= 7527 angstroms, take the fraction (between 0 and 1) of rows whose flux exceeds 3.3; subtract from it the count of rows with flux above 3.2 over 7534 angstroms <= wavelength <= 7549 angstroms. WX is -5.4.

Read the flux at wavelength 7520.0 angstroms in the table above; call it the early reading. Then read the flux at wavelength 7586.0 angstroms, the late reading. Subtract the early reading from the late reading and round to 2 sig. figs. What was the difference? -2.1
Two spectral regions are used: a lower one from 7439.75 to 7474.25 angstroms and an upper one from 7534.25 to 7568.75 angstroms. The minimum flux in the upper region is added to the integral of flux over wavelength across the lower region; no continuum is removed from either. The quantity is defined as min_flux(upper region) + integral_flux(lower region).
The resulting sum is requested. 115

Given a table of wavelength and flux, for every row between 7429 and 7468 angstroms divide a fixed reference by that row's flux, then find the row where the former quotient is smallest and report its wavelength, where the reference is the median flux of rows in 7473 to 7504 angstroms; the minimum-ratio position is 7442.0 angstroms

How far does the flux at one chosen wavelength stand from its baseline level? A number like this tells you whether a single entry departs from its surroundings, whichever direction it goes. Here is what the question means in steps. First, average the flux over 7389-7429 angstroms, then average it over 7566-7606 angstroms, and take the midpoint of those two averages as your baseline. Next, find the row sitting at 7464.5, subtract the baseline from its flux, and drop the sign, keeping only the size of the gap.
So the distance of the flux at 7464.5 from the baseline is 0.90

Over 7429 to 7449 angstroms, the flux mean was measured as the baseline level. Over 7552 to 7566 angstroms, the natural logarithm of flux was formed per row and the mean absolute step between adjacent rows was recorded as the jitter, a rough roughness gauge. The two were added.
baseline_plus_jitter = 3.23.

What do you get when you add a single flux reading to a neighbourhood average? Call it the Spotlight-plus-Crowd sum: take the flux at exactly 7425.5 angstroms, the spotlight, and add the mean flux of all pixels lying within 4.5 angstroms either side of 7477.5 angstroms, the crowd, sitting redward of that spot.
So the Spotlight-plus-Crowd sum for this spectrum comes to 6.2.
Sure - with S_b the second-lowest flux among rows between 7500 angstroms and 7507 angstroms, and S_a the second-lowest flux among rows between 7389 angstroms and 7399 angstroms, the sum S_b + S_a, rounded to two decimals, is 5.86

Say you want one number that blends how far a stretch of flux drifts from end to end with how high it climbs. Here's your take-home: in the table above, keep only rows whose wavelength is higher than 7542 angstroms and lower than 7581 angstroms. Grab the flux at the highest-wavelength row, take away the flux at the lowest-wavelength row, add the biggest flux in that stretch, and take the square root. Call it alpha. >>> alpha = 2.14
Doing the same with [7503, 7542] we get 2.97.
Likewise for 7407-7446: 2.16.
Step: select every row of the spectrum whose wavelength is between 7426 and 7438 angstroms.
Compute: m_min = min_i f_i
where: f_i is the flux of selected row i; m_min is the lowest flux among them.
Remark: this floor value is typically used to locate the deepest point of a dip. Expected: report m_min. 2.424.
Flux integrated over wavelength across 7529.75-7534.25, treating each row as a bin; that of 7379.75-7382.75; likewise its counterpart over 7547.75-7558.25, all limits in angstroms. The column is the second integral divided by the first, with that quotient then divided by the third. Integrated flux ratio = 0.02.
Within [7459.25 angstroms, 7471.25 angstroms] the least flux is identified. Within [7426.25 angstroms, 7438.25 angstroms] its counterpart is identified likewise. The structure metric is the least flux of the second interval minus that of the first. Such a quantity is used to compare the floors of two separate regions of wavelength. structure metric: -0.2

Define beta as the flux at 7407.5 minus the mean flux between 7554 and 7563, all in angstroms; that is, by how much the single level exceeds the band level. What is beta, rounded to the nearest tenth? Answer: -0.8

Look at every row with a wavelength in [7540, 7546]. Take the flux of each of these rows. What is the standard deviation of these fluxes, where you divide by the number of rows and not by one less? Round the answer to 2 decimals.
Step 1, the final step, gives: 0.33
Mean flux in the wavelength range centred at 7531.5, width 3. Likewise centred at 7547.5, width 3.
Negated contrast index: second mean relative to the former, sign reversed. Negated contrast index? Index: -1.33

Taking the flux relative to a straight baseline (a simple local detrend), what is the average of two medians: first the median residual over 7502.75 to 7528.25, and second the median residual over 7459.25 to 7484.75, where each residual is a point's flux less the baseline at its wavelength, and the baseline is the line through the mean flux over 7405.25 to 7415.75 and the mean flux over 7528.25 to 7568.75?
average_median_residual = 0.13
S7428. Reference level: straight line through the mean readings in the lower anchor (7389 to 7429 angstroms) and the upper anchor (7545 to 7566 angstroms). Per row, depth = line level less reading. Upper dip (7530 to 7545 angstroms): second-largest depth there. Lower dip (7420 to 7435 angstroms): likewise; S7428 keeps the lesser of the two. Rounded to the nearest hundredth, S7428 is 0.53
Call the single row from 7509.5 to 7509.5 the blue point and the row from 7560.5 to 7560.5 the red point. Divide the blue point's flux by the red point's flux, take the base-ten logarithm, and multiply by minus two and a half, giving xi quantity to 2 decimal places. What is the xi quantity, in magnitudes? -0.32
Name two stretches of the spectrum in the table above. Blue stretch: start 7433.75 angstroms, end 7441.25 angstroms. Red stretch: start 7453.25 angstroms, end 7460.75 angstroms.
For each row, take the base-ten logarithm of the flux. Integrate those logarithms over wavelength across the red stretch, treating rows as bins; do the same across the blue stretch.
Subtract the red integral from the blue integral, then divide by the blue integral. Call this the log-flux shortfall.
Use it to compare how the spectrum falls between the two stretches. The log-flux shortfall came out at -0.12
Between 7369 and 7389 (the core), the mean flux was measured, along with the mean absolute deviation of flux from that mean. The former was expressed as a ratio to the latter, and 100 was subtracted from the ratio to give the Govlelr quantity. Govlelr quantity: -90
